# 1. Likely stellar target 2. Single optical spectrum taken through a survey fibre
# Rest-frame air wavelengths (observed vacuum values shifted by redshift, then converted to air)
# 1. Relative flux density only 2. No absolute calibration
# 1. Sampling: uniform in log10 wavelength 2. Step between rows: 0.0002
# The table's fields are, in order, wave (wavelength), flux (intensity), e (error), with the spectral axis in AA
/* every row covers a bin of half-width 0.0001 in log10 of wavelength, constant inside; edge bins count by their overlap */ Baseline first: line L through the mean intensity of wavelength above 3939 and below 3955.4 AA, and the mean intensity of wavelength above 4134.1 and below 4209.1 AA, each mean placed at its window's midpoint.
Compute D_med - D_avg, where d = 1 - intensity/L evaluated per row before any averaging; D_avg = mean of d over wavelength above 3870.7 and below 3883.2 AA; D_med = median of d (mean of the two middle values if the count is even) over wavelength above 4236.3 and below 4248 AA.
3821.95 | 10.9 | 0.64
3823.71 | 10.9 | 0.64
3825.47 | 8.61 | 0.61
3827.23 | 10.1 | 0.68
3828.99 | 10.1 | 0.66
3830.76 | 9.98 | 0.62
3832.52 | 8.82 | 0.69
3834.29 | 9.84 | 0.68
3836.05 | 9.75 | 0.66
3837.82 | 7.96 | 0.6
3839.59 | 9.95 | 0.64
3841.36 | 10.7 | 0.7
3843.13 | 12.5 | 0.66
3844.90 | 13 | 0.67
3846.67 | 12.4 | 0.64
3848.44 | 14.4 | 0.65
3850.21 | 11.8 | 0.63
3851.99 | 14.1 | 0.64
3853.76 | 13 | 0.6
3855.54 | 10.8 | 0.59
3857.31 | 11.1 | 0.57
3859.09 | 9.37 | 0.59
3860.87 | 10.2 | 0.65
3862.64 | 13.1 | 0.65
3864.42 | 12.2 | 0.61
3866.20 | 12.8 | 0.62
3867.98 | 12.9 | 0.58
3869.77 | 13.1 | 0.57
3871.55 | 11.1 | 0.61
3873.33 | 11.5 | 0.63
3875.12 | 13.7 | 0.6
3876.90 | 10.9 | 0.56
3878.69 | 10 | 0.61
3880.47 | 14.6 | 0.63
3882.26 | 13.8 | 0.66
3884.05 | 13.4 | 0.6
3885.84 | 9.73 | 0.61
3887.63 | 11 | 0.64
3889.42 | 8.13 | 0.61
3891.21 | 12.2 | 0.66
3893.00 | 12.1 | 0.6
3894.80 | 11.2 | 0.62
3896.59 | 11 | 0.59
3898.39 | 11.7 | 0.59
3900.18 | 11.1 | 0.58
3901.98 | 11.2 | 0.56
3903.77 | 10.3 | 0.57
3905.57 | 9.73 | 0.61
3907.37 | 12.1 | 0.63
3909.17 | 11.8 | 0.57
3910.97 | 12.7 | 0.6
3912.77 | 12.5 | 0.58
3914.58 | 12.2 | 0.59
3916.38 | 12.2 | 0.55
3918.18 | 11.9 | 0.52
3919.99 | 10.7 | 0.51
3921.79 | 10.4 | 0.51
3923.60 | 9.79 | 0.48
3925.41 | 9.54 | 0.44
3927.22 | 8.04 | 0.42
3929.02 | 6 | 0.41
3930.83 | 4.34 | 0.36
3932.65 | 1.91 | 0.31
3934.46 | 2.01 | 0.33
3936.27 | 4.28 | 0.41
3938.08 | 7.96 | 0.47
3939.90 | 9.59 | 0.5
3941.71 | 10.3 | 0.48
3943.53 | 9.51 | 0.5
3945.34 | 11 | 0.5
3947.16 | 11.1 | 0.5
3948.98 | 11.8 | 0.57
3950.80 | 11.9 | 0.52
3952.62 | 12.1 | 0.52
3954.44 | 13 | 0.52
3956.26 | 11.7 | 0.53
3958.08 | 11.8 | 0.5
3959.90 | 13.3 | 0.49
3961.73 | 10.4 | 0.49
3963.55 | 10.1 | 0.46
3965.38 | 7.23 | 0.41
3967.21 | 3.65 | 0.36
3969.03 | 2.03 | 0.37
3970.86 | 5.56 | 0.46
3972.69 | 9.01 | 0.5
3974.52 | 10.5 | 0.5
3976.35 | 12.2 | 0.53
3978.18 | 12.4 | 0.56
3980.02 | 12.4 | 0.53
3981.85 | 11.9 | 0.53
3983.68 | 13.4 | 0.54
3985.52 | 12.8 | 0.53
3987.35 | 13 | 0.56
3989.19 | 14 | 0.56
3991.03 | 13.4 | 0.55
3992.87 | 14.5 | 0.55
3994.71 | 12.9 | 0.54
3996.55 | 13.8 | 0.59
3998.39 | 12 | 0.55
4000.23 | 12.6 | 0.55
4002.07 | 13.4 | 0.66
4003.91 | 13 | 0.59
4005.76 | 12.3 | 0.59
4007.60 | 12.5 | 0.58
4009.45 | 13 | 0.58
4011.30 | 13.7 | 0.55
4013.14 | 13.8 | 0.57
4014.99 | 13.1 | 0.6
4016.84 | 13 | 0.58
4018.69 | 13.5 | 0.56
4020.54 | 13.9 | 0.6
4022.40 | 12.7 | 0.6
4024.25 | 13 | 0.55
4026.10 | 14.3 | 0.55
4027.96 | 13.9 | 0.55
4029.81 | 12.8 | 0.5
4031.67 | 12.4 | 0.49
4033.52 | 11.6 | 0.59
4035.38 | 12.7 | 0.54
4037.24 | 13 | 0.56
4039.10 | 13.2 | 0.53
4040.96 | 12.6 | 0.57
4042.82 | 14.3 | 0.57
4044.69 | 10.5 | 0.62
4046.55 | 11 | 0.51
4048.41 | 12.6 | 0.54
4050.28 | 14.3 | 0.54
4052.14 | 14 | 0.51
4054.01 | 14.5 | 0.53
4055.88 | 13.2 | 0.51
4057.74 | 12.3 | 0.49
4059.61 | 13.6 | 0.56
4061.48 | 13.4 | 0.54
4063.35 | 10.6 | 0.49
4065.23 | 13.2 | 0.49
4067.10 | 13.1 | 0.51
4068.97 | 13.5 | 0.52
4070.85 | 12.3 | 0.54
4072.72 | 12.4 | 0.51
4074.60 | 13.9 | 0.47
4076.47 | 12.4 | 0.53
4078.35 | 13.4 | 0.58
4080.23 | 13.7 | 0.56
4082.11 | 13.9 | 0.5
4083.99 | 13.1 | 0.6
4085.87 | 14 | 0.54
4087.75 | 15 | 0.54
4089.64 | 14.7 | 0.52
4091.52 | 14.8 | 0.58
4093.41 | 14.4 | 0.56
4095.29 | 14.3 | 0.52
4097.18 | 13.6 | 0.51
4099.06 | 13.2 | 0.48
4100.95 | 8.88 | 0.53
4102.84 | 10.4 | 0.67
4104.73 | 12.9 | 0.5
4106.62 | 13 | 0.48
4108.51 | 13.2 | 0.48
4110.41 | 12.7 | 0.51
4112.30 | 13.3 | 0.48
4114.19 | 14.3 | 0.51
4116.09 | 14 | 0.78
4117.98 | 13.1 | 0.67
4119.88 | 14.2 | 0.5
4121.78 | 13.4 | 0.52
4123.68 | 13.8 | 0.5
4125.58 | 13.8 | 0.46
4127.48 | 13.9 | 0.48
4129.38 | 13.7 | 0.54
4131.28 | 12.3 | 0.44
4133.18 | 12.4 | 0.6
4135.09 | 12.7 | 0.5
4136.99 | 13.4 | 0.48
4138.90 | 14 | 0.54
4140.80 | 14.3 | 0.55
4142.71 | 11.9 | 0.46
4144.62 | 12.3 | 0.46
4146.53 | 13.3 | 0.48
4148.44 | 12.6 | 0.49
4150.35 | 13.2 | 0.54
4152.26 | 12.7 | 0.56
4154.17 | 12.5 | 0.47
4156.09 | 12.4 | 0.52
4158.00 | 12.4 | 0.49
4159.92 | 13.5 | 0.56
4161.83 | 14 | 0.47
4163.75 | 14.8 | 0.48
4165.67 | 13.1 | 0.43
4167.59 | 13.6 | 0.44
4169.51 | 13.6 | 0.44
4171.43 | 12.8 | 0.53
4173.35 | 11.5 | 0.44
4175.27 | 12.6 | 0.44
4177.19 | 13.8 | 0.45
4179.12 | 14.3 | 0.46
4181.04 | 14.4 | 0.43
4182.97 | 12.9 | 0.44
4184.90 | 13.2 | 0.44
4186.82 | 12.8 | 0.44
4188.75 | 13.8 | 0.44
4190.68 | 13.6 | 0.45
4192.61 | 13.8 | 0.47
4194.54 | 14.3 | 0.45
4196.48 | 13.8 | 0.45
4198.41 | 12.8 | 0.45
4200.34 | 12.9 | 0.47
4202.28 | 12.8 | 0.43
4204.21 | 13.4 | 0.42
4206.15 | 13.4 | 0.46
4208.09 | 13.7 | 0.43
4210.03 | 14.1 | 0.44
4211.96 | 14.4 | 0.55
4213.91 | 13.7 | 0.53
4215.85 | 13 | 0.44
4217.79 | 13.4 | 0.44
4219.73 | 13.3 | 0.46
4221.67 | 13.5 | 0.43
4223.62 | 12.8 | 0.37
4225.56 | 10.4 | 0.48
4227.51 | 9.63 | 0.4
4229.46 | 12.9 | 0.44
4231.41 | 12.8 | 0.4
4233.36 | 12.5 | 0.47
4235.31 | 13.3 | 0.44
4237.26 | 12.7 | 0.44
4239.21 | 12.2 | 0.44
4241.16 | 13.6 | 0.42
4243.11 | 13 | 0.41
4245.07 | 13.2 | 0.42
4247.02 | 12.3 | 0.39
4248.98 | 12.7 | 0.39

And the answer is 0.24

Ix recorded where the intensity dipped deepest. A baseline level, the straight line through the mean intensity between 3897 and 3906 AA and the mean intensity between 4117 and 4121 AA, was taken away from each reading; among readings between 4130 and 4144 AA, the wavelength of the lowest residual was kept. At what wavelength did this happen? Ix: 4142.71 AA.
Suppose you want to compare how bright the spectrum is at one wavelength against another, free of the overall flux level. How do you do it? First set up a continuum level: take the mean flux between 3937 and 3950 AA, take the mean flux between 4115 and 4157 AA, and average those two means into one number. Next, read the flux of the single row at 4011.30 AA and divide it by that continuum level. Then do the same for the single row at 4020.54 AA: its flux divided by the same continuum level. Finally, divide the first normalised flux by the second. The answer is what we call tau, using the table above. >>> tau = 0.99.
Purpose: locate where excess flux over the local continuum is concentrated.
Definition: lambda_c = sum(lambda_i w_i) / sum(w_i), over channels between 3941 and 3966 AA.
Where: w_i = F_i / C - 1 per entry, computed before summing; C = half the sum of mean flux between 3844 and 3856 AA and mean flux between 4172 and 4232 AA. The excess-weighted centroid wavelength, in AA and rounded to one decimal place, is 3954.3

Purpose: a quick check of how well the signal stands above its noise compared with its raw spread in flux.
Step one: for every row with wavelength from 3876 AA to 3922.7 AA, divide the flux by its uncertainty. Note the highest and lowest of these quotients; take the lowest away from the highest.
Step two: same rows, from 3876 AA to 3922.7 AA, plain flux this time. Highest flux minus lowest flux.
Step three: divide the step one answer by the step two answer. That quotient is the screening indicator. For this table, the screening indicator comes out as 1.5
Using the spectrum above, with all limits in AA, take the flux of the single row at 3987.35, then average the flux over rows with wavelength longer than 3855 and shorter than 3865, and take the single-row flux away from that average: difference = -1.9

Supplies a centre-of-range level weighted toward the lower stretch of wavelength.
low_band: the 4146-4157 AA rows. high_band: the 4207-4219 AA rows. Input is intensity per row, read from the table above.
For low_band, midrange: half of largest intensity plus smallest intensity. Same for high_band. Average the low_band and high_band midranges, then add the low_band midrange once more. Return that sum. 26.1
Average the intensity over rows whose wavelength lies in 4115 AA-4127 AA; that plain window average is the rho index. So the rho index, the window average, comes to 13.7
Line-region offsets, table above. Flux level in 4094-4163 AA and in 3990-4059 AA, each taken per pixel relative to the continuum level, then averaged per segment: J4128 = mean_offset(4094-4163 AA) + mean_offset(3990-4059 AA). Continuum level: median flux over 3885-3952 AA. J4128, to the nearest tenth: 4.1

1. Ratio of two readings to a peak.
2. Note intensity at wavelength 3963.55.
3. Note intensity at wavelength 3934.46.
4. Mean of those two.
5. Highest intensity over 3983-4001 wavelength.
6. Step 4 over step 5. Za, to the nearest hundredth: 0.42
